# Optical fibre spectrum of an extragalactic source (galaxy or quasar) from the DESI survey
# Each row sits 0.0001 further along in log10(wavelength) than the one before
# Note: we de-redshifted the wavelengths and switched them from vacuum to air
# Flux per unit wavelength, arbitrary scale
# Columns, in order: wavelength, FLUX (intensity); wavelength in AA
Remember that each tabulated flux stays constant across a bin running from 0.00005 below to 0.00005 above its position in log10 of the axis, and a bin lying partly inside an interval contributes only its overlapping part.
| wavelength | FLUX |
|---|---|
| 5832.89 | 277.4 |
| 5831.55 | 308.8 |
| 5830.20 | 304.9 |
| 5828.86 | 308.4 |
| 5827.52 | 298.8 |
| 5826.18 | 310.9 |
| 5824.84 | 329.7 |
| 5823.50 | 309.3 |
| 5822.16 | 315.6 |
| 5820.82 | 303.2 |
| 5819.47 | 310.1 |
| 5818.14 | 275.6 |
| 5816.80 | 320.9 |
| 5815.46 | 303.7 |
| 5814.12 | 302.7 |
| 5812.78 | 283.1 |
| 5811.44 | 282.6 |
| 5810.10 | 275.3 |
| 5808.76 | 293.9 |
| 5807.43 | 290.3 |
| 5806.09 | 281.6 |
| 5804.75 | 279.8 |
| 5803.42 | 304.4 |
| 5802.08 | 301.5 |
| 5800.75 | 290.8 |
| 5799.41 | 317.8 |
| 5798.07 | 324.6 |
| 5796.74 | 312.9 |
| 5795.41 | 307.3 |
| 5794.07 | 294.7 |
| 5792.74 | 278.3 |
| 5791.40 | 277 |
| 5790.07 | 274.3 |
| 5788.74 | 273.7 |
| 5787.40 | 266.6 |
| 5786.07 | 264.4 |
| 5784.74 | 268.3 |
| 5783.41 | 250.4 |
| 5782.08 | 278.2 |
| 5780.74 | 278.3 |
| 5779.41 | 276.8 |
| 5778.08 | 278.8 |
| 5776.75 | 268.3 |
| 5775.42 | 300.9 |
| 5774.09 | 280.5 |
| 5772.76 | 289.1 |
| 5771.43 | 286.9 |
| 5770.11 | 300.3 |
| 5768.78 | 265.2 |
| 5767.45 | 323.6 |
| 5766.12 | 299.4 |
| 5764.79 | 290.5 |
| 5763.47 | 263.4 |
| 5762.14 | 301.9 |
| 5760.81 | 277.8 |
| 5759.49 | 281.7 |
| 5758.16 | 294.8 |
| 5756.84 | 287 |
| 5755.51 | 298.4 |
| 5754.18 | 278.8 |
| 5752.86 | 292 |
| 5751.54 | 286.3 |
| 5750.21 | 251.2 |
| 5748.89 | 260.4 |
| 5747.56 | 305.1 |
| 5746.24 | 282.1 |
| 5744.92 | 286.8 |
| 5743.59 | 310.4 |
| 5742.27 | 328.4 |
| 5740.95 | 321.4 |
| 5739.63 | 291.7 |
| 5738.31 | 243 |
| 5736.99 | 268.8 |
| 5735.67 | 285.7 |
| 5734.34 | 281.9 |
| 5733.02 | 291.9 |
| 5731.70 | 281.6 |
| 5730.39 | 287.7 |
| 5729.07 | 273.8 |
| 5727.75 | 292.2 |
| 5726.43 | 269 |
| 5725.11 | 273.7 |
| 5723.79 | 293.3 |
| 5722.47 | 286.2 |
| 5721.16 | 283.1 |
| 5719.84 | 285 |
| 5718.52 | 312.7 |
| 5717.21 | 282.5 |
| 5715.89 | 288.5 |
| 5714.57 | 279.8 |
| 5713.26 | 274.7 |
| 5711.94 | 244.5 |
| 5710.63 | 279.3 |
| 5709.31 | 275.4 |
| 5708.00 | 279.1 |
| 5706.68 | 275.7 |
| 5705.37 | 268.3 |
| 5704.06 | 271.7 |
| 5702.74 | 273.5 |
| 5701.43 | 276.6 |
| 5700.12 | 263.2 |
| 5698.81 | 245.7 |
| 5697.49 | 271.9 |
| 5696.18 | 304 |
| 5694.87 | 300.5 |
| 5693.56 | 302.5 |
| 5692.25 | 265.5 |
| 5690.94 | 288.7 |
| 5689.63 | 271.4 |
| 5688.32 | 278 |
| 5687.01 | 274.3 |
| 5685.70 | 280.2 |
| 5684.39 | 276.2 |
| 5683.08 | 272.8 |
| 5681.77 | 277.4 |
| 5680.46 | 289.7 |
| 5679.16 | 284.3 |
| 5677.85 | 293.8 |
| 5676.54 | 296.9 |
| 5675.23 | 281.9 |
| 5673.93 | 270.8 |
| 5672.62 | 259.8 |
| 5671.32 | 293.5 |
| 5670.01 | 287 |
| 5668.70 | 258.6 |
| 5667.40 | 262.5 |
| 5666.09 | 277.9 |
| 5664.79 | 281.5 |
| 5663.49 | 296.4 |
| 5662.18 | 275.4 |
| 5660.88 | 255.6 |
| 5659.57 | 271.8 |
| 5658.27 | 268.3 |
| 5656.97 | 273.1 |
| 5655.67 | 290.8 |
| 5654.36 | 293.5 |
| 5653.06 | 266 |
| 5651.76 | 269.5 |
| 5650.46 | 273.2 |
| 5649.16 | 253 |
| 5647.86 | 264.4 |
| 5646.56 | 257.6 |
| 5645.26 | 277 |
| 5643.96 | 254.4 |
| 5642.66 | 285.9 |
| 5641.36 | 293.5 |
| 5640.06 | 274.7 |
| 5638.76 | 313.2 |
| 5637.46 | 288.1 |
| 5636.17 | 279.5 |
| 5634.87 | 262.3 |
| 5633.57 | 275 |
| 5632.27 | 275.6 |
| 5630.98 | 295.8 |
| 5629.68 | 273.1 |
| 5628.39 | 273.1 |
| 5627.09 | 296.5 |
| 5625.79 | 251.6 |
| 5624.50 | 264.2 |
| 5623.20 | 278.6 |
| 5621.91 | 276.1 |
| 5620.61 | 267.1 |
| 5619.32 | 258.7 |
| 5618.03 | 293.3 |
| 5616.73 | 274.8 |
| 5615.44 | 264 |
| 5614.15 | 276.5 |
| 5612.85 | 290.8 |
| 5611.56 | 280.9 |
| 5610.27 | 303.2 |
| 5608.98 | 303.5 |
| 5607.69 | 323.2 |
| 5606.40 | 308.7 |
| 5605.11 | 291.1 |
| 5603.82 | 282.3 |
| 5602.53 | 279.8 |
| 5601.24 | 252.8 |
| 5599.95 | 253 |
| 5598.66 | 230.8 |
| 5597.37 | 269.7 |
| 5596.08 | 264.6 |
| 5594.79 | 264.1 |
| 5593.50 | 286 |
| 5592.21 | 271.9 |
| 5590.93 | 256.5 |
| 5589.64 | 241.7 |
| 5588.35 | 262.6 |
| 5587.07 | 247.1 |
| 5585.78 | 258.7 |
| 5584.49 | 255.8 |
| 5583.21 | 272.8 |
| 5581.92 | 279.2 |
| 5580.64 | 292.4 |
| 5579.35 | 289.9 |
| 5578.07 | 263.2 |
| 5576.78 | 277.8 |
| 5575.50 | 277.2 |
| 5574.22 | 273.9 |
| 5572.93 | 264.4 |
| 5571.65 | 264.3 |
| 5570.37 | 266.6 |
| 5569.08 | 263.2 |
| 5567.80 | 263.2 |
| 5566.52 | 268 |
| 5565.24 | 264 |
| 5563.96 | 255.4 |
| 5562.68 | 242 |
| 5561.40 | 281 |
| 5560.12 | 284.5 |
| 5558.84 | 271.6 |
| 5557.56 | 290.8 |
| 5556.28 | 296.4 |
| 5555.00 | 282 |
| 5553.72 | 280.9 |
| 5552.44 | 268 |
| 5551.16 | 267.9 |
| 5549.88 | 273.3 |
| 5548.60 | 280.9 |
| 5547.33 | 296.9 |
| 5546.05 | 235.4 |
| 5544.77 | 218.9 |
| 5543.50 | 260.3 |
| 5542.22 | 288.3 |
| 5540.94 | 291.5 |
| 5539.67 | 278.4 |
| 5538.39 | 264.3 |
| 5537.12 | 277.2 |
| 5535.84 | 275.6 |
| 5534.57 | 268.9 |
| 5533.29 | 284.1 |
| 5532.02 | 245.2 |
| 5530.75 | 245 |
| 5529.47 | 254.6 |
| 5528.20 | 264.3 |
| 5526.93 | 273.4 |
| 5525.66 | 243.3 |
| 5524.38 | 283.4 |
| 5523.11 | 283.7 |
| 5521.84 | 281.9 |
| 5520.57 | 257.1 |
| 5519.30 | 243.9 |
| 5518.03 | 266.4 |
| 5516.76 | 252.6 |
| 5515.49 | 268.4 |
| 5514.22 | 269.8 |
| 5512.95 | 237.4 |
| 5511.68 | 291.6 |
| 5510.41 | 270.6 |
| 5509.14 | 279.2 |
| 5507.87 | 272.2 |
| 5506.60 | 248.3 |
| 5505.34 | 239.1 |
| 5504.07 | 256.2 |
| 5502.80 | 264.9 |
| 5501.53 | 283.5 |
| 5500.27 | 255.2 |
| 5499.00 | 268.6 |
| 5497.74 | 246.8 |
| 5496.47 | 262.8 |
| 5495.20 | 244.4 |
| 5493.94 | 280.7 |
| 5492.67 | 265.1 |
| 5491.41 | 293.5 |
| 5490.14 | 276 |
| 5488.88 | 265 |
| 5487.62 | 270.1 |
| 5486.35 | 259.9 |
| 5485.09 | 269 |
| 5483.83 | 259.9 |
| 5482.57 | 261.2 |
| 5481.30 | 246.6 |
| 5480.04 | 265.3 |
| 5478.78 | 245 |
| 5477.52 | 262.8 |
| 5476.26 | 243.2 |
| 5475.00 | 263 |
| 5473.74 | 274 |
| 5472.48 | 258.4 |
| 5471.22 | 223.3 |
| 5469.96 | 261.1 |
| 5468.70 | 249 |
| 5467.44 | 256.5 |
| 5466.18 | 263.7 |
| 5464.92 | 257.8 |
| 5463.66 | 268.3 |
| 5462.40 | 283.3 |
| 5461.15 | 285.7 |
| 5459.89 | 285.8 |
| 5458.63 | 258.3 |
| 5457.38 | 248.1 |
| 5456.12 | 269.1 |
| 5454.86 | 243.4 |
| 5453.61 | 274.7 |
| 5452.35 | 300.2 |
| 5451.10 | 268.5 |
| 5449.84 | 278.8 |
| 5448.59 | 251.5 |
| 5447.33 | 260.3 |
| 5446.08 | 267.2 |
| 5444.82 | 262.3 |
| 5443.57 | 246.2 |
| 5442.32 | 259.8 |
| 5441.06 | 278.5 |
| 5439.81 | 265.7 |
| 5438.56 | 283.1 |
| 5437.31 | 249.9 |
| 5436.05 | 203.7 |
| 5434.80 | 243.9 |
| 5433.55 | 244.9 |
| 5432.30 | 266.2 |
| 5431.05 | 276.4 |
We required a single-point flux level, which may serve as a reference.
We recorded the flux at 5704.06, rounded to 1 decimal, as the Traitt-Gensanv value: 271.7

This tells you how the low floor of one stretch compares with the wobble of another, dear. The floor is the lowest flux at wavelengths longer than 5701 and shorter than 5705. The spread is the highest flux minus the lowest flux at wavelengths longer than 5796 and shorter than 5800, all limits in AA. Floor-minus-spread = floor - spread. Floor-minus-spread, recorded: 260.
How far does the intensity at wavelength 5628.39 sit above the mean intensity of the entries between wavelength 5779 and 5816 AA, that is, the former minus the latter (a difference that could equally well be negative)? -14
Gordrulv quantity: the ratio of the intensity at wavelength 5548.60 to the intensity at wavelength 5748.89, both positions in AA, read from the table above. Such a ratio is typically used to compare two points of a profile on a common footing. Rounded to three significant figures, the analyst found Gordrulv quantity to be 1.08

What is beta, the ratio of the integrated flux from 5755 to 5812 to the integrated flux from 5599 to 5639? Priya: 1.46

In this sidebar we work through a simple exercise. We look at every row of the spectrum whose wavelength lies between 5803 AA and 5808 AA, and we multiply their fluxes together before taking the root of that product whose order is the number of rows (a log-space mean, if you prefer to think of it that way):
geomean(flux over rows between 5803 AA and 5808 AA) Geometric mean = 289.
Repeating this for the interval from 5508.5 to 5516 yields 269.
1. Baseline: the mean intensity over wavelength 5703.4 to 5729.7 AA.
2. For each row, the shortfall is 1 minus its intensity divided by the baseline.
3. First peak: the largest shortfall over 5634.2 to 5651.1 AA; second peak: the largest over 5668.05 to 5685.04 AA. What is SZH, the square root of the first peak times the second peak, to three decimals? 0.084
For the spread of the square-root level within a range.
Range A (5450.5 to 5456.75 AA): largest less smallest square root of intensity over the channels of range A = 1.7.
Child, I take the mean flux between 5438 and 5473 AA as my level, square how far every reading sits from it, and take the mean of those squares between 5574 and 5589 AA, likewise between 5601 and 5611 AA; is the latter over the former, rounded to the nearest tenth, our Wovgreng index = 5.8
